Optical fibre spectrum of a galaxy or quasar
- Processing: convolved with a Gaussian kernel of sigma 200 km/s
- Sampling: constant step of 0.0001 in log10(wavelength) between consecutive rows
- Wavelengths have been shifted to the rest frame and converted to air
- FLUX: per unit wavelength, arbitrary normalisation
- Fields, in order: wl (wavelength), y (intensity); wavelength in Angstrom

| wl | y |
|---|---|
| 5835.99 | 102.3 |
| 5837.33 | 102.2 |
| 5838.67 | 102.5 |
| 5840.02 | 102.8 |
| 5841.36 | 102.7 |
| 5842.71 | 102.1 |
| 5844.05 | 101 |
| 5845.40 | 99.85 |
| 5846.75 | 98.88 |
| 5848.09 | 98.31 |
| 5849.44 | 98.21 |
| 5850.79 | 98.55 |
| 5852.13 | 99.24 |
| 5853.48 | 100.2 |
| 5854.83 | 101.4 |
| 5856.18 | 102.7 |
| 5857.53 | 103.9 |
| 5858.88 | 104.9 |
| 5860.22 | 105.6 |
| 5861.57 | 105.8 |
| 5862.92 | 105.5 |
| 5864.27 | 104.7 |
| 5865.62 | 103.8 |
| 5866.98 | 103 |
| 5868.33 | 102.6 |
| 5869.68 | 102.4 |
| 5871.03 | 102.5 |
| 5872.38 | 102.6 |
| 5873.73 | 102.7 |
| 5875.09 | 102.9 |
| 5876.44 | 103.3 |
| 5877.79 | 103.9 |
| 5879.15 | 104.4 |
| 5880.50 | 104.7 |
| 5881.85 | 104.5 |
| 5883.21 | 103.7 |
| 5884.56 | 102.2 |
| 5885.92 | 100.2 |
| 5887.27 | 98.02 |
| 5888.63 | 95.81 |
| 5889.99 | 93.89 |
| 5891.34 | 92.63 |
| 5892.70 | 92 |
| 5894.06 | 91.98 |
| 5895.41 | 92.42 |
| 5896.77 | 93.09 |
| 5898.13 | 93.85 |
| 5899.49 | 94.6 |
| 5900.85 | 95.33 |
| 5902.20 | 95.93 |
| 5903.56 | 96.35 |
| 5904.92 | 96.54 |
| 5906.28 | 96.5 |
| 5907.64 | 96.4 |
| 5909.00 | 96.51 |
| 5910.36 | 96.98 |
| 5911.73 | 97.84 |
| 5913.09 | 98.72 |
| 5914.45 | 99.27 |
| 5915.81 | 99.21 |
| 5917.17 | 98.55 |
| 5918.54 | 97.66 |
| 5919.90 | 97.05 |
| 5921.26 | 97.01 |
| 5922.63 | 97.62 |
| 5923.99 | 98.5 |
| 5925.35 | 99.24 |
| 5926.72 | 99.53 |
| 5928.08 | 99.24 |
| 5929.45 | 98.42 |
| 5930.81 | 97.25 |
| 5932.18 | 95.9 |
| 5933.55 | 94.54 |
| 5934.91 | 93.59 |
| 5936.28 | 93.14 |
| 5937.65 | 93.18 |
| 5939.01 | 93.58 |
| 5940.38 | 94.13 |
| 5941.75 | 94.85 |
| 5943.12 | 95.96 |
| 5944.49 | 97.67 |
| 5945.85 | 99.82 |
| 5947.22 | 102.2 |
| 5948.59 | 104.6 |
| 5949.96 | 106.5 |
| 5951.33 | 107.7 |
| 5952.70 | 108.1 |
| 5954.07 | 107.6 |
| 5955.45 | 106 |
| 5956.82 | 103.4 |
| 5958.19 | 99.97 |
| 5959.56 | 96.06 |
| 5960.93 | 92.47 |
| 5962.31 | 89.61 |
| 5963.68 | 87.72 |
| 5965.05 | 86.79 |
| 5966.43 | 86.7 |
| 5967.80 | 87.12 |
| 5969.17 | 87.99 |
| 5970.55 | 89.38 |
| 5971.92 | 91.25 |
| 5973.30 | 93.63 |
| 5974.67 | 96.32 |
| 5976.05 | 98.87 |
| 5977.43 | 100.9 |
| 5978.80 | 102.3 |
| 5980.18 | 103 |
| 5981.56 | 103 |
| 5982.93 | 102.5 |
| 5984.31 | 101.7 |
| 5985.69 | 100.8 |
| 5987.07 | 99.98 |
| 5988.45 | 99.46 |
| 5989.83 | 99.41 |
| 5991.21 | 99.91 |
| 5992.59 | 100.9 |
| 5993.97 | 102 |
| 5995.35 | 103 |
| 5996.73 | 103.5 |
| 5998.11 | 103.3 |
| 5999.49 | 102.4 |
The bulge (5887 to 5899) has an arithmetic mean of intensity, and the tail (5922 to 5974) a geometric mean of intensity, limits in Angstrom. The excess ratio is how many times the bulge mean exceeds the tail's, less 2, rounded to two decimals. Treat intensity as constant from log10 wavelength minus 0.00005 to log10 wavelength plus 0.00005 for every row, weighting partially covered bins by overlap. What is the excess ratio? -1.03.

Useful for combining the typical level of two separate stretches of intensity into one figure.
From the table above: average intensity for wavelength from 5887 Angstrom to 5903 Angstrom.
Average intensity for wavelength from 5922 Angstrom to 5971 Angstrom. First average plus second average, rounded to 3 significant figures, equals 191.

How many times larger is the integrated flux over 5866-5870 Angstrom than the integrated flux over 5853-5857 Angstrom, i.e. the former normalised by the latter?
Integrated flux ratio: 1.01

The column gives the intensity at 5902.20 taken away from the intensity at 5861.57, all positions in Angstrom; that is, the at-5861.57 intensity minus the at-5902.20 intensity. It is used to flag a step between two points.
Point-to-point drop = 10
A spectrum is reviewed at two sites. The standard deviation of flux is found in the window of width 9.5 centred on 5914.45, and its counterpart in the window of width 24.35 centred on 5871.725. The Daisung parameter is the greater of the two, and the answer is 1.1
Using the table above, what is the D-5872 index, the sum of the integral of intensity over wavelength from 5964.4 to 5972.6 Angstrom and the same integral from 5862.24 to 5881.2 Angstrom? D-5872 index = 2686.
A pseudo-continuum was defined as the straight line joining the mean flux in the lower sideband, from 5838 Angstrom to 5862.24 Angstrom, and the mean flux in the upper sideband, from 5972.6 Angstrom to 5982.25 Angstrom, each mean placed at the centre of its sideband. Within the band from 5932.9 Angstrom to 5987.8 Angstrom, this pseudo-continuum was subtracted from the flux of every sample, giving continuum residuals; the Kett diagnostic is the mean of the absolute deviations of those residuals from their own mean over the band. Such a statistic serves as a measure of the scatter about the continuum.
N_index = 5.5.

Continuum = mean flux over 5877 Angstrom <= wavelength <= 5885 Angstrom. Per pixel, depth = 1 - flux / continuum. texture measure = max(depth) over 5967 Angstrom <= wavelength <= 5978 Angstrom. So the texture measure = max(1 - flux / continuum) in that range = 0.16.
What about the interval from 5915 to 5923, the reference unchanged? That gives 0.07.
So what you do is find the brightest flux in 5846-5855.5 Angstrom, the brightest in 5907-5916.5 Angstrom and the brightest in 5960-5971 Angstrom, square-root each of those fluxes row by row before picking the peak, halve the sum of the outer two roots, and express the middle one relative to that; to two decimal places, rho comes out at 1.01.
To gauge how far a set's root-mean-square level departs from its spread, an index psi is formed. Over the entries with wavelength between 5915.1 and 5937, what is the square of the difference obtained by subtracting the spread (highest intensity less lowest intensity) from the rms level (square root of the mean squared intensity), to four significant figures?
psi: 8264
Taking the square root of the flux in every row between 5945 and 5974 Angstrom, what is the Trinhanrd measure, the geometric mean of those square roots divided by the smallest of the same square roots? 1.06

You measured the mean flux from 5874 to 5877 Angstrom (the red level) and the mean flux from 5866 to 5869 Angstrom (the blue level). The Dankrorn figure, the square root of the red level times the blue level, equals 103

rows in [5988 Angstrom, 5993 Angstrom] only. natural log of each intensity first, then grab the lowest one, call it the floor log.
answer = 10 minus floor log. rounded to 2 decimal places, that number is 5.40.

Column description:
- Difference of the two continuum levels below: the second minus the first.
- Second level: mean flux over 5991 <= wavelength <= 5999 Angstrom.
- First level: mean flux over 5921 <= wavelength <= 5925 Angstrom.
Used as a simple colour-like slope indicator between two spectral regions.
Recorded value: 4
